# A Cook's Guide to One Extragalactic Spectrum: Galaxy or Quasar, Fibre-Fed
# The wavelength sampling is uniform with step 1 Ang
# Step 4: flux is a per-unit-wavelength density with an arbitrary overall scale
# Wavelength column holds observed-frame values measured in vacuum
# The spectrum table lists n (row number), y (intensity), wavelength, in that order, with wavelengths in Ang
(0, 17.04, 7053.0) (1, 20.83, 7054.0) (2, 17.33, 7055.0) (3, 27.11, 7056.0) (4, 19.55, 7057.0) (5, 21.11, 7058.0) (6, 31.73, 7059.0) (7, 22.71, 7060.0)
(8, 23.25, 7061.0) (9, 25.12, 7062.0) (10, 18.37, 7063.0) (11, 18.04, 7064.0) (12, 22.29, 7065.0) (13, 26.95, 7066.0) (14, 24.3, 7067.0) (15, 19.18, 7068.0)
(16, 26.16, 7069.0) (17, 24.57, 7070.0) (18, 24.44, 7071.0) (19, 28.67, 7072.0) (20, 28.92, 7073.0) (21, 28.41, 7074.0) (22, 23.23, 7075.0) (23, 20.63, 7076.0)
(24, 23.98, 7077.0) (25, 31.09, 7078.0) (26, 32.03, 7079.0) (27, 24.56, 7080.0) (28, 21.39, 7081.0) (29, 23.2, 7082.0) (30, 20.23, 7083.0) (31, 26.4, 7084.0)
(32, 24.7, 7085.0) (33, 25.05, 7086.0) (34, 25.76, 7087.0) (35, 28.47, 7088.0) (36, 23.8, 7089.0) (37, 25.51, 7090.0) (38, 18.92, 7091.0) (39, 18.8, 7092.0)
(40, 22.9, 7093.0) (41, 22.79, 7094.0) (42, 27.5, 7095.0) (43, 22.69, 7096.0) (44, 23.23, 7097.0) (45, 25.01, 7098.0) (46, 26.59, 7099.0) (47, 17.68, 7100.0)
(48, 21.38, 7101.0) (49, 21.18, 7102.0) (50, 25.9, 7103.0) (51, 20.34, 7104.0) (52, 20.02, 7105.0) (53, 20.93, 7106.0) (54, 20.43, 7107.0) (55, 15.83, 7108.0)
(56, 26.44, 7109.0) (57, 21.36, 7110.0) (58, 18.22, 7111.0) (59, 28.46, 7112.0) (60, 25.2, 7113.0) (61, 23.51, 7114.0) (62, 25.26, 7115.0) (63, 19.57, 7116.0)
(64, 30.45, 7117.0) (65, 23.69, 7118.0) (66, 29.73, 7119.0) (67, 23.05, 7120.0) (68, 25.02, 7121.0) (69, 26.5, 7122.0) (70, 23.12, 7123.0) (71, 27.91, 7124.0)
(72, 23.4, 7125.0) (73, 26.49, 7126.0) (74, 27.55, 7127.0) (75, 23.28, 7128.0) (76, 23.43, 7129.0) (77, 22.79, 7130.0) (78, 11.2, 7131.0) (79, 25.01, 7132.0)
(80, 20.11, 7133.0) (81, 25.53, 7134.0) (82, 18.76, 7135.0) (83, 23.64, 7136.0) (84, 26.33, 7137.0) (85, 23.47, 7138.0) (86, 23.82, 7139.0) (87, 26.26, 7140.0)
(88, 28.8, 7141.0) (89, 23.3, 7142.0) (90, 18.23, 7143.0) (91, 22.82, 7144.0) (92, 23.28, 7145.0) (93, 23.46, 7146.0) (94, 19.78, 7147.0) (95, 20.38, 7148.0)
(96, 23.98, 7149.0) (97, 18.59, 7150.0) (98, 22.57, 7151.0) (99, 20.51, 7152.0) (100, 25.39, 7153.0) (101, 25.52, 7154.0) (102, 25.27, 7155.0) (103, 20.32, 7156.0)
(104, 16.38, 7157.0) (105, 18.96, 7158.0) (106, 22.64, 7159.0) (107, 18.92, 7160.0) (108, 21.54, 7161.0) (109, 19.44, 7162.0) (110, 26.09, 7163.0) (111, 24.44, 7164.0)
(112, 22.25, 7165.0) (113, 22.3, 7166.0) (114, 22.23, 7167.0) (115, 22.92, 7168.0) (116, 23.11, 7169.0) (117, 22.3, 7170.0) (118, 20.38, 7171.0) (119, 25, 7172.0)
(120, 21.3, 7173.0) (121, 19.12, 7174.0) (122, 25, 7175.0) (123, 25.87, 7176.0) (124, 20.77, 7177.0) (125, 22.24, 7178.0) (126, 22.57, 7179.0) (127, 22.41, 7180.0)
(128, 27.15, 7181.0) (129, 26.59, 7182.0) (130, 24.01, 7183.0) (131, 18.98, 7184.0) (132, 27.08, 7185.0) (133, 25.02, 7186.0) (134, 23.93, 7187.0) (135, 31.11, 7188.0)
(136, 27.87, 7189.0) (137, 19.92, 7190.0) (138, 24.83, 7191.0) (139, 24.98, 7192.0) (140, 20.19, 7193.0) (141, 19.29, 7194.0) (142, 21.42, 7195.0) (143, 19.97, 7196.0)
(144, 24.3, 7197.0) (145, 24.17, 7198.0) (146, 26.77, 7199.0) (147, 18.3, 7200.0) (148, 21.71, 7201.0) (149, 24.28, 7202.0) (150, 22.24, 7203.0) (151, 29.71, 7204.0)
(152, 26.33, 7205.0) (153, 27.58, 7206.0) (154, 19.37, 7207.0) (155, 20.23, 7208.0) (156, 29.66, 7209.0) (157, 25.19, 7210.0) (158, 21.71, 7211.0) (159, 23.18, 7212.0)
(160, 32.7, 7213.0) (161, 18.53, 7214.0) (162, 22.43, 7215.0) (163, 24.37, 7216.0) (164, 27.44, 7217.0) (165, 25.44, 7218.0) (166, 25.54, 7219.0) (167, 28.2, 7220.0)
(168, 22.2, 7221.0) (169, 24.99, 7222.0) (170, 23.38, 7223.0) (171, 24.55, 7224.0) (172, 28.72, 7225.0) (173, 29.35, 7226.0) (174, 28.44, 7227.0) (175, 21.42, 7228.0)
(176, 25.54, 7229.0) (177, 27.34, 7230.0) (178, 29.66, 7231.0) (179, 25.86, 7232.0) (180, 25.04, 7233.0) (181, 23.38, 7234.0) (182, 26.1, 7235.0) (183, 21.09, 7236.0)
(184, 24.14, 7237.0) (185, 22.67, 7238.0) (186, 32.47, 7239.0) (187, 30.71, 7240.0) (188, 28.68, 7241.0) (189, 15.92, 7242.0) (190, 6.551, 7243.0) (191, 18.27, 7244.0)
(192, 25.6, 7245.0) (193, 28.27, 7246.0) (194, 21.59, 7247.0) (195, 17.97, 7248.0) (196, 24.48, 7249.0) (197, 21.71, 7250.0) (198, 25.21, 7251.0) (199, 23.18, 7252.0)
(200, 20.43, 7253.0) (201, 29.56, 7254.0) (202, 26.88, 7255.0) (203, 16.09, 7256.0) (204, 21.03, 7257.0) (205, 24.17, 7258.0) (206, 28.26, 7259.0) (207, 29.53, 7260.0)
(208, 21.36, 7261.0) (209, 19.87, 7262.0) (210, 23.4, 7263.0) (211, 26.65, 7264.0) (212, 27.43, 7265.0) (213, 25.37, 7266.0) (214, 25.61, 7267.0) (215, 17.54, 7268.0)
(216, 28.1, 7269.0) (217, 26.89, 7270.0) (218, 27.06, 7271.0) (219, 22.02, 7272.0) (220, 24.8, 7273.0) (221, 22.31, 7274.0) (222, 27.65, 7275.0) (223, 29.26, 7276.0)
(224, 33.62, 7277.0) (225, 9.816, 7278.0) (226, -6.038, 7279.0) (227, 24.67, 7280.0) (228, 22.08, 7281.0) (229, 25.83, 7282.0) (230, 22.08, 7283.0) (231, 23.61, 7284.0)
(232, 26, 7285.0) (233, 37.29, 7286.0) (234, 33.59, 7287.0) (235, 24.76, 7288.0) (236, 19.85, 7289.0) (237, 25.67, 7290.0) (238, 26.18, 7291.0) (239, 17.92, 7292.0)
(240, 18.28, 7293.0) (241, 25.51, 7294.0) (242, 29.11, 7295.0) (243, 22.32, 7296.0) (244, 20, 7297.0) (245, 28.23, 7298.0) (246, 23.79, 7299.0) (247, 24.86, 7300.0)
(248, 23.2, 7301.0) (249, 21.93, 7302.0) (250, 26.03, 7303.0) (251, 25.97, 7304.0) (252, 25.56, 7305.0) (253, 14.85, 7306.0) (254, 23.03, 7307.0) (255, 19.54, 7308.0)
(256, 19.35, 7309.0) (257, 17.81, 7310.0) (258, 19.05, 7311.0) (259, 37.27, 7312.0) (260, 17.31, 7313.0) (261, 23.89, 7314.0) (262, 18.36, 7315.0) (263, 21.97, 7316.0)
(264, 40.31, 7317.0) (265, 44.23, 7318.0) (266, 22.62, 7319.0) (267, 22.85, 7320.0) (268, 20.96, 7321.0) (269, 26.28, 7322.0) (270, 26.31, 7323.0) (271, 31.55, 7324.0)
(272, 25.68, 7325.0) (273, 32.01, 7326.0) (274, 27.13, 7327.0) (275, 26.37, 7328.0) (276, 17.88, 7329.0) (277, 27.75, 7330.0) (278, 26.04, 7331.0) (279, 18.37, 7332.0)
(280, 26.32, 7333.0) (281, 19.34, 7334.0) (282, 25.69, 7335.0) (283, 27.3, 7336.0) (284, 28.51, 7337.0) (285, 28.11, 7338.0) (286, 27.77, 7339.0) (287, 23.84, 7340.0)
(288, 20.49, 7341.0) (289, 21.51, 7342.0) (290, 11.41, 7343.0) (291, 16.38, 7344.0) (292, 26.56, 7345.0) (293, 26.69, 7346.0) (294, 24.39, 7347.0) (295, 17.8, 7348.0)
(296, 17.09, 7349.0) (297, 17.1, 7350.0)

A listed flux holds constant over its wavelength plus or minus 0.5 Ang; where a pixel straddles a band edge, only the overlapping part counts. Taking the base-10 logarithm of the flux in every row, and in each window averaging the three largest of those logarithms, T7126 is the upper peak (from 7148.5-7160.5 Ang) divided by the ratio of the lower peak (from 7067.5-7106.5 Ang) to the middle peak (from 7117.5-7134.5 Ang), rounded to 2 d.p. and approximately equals 1.37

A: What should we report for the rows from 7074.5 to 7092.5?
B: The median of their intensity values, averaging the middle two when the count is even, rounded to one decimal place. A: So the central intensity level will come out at 24.3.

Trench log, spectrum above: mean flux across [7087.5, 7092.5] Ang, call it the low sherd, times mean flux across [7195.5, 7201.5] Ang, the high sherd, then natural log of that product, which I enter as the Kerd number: 6.255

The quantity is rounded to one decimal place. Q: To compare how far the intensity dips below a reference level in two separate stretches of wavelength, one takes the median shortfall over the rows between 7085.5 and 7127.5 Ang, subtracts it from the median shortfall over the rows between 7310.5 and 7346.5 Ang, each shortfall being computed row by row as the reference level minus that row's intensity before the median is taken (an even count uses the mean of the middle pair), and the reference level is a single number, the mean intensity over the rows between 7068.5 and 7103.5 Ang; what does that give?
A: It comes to -2.3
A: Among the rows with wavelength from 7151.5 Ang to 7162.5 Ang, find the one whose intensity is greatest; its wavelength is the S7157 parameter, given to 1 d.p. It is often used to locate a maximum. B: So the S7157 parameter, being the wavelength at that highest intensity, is 7154.0 Ang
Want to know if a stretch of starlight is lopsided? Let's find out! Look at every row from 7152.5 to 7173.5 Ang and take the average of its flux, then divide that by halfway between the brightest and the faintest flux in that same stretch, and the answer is 1.05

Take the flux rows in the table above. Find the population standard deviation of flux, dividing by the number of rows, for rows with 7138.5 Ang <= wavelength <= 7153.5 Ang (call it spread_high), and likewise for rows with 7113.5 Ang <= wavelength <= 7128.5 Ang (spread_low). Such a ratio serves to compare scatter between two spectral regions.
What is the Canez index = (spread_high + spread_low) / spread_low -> 2.0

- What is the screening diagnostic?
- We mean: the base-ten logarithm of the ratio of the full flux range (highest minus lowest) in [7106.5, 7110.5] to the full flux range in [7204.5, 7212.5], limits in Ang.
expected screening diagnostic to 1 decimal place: 0.0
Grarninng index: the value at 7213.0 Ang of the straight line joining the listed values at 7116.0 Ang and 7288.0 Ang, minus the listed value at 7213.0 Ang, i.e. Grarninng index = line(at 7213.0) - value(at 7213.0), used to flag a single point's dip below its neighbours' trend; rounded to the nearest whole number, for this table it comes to -10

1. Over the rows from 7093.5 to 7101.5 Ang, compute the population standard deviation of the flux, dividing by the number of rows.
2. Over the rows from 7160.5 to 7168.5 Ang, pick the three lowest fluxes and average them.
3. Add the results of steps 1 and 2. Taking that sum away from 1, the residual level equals -23.0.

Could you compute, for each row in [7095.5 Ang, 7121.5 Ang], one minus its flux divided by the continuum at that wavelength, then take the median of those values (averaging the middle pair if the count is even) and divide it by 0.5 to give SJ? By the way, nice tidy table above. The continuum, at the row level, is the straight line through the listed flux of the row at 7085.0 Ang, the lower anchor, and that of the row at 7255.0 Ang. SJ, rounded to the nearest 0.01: 0.15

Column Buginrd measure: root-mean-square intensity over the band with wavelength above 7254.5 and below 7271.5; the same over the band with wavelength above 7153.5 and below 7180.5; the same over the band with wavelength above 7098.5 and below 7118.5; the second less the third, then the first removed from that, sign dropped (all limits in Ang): 25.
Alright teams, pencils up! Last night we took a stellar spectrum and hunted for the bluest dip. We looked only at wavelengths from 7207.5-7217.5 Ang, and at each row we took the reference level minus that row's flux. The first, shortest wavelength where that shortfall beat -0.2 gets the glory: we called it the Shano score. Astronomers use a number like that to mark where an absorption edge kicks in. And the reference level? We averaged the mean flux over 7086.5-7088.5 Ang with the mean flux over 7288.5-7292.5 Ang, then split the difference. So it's 7208.0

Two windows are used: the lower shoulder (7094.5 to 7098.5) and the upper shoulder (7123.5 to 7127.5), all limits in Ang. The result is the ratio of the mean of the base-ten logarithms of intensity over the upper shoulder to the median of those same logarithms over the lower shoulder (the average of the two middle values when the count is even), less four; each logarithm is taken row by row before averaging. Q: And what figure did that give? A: -2.97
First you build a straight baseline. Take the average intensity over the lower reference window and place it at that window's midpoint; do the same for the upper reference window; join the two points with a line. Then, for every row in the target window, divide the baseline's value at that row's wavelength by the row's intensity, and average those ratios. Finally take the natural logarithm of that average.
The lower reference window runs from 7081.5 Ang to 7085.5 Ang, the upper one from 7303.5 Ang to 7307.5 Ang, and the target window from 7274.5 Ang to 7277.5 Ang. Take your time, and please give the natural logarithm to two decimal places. -0.29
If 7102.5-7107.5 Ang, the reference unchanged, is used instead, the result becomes 0.10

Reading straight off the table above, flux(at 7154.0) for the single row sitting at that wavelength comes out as 25.52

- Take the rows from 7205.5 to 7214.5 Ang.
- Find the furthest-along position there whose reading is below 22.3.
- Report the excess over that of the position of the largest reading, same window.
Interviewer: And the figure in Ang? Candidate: -1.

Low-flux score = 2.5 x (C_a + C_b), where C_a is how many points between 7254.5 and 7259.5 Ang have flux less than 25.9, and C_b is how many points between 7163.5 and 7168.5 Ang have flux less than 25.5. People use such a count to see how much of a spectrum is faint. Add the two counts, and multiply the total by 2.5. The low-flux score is 20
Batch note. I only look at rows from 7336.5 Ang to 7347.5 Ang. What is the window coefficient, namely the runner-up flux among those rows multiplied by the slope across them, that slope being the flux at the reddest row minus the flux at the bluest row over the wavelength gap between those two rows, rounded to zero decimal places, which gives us -12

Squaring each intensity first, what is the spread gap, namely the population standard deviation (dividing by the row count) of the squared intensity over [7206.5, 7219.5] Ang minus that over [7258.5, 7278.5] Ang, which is -24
